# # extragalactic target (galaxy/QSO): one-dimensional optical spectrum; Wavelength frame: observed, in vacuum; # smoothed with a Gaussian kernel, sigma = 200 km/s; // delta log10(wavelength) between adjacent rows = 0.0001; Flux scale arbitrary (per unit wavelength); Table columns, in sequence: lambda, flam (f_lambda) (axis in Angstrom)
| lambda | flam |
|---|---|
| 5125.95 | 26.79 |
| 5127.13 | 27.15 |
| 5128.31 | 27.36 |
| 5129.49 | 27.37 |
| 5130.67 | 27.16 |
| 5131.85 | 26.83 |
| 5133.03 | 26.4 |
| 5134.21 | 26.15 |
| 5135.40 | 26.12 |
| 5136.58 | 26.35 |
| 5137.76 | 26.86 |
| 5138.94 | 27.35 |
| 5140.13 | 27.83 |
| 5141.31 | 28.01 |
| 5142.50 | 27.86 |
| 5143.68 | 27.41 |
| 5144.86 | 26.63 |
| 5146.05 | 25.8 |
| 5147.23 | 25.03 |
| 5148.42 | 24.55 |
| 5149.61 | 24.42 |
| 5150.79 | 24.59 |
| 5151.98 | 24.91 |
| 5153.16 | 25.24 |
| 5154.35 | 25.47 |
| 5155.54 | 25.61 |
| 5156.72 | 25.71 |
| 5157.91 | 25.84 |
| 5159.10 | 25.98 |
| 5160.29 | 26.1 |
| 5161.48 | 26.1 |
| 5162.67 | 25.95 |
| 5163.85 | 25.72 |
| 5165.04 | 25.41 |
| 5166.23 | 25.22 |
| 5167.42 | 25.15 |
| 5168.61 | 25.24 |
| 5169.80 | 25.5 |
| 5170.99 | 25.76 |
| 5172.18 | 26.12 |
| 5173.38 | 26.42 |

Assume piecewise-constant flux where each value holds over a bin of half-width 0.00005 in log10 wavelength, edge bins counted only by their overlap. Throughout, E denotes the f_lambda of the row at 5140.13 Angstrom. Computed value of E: 27.83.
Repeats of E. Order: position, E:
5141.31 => 28.01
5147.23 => 25.03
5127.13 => 27.15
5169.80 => 25.5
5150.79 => 24.59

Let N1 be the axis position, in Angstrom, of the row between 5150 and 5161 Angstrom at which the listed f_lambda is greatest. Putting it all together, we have 5160.29 Angstrom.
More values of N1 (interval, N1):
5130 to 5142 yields 5141.31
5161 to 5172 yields 5161.48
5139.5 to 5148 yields 5141.31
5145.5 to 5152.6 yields 5146.05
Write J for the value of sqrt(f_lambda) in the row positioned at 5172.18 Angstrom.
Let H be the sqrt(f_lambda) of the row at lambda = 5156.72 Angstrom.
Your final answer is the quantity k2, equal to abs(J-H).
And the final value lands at 0.04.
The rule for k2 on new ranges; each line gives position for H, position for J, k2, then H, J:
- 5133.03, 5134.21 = 0.02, 5.14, 5.11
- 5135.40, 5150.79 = 0.15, 5.11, 4.96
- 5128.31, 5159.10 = 0.13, 5.23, 5.10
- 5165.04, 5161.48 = 0.07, 5.04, 5.11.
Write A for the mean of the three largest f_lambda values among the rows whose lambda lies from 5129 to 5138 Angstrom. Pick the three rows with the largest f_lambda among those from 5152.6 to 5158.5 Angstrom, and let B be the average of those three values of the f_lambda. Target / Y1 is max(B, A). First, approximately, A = 27.1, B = 25.7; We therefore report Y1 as 27.1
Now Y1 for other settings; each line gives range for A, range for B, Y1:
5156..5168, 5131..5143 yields 27.9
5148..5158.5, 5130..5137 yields 26.8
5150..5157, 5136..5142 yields 27.7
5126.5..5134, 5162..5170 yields 27.3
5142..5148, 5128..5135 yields 27.3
